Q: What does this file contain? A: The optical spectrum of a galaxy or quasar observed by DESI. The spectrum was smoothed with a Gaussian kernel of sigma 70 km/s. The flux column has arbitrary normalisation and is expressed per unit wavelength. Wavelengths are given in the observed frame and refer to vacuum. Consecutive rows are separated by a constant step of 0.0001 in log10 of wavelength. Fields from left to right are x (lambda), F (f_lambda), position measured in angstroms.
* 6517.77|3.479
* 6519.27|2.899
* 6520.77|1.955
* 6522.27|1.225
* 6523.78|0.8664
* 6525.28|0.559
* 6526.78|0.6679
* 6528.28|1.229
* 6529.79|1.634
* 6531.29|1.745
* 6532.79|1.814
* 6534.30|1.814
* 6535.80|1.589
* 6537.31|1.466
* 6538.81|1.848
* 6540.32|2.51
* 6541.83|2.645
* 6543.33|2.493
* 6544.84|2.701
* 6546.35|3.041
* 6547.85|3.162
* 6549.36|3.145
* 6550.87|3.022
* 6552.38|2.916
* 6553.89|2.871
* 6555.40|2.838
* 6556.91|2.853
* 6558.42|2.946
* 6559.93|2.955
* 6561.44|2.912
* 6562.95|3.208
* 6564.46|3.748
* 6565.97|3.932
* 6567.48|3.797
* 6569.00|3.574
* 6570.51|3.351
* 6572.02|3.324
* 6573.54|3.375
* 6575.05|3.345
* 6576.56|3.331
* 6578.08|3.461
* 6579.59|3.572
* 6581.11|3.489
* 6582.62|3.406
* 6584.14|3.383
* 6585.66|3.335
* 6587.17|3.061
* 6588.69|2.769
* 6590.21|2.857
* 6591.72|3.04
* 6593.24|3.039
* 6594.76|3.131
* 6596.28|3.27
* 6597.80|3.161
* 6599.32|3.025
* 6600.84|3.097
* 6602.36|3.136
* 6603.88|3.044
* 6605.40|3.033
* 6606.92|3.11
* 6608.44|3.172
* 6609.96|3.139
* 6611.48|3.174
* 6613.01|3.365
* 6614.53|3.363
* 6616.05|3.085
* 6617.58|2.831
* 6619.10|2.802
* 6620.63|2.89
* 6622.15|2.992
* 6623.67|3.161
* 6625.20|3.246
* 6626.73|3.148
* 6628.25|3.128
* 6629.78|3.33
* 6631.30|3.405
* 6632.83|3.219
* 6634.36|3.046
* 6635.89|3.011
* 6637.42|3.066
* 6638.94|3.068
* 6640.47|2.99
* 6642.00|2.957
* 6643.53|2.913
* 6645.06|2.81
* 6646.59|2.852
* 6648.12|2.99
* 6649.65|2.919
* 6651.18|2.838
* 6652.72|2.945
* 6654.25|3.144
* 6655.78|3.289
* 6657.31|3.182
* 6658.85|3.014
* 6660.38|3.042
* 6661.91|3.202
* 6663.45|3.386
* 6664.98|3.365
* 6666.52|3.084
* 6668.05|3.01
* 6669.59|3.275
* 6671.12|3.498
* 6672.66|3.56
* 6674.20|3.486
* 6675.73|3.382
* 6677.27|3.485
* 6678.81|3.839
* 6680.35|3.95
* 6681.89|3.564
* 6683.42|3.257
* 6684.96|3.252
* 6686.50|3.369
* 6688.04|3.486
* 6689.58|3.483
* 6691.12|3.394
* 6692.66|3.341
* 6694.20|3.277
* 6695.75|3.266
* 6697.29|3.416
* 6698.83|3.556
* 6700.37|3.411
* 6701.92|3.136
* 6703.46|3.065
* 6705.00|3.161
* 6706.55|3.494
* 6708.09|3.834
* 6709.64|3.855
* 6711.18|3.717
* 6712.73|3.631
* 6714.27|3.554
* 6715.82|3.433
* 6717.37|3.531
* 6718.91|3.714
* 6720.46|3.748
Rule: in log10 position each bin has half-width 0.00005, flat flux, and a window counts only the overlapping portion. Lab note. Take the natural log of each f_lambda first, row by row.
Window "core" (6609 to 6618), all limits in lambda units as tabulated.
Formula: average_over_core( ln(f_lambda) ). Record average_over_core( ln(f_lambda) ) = 1.15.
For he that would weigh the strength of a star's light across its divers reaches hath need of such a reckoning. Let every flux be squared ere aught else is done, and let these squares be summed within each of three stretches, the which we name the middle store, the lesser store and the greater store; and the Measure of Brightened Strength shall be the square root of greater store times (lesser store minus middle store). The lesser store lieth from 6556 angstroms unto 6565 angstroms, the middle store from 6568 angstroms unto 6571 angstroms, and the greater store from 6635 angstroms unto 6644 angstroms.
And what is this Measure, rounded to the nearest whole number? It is 43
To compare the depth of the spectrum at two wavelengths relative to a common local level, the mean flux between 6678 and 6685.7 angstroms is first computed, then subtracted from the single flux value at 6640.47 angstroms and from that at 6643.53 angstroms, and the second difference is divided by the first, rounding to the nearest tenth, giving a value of 1.1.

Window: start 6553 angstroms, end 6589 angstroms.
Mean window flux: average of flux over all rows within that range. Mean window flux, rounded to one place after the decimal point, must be 3.3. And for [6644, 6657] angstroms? 3.0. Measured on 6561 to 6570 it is 3.5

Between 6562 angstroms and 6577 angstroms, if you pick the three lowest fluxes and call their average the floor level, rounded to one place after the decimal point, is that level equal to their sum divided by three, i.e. 3.3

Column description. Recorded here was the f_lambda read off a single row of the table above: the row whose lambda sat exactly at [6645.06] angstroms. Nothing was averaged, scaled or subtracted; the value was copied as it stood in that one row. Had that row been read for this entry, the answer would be 2.81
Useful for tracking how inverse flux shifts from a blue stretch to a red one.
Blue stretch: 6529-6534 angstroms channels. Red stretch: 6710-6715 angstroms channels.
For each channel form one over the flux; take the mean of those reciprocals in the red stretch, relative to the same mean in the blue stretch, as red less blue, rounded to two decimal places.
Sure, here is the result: -0.30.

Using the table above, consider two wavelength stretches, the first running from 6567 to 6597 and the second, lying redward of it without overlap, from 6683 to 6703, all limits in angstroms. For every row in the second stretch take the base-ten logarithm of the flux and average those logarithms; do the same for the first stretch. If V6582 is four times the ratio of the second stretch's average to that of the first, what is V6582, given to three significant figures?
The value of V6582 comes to 4.07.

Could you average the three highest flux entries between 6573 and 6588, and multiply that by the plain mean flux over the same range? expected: 11.8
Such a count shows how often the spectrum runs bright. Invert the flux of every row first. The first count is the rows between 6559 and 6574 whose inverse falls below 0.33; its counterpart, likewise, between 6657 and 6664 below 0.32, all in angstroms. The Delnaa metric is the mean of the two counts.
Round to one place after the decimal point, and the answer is 5.5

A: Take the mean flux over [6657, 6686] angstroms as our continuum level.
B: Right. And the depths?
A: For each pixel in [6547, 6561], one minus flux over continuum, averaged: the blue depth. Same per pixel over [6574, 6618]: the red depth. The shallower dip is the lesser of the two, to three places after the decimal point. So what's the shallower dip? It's 0.053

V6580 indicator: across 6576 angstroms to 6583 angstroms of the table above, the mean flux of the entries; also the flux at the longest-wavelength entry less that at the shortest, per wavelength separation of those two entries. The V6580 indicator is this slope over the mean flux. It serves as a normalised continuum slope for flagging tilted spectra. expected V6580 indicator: 0.004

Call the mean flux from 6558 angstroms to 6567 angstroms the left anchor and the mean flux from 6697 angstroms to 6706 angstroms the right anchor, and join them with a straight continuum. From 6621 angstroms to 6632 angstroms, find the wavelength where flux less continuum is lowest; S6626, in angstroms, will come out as 6622.15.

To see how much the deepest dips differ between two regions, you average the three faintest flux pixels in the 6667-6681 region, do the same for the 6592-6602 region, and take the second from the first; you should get 0.17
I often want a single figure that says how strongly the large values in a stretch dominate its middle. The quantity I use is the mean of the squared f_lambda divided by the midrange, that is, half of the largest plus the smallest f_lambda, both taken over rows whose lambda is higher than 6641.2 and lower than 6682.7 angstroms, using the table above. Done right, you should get 3.10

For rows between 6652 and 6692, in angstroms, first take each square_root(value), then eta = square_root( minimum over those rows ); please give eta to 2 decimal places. 1.31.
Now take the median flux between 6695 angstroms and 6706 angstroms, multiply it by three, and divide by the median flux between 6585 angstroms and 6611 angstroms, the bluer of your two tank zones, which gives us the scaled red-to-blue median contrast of 3.16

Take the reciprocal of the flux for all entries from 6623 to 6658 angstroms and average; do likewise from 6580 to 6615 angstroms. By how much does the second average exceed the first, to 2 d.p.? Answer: -0.01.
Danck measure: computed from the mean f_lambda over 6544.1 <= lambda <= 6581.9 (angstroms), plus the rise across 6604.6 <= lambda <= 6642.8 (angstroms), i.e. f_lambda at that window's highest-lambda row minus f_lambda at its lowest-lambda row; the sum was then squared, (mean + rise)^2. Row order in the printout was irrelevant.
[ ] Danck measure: 10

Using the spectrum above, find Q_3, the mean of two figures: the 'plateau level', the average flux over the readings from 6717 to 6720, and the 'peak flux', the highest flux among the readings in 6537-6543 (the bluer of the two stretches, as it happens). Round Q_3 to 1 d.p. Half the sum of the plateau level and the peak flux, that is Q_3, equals 3.1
